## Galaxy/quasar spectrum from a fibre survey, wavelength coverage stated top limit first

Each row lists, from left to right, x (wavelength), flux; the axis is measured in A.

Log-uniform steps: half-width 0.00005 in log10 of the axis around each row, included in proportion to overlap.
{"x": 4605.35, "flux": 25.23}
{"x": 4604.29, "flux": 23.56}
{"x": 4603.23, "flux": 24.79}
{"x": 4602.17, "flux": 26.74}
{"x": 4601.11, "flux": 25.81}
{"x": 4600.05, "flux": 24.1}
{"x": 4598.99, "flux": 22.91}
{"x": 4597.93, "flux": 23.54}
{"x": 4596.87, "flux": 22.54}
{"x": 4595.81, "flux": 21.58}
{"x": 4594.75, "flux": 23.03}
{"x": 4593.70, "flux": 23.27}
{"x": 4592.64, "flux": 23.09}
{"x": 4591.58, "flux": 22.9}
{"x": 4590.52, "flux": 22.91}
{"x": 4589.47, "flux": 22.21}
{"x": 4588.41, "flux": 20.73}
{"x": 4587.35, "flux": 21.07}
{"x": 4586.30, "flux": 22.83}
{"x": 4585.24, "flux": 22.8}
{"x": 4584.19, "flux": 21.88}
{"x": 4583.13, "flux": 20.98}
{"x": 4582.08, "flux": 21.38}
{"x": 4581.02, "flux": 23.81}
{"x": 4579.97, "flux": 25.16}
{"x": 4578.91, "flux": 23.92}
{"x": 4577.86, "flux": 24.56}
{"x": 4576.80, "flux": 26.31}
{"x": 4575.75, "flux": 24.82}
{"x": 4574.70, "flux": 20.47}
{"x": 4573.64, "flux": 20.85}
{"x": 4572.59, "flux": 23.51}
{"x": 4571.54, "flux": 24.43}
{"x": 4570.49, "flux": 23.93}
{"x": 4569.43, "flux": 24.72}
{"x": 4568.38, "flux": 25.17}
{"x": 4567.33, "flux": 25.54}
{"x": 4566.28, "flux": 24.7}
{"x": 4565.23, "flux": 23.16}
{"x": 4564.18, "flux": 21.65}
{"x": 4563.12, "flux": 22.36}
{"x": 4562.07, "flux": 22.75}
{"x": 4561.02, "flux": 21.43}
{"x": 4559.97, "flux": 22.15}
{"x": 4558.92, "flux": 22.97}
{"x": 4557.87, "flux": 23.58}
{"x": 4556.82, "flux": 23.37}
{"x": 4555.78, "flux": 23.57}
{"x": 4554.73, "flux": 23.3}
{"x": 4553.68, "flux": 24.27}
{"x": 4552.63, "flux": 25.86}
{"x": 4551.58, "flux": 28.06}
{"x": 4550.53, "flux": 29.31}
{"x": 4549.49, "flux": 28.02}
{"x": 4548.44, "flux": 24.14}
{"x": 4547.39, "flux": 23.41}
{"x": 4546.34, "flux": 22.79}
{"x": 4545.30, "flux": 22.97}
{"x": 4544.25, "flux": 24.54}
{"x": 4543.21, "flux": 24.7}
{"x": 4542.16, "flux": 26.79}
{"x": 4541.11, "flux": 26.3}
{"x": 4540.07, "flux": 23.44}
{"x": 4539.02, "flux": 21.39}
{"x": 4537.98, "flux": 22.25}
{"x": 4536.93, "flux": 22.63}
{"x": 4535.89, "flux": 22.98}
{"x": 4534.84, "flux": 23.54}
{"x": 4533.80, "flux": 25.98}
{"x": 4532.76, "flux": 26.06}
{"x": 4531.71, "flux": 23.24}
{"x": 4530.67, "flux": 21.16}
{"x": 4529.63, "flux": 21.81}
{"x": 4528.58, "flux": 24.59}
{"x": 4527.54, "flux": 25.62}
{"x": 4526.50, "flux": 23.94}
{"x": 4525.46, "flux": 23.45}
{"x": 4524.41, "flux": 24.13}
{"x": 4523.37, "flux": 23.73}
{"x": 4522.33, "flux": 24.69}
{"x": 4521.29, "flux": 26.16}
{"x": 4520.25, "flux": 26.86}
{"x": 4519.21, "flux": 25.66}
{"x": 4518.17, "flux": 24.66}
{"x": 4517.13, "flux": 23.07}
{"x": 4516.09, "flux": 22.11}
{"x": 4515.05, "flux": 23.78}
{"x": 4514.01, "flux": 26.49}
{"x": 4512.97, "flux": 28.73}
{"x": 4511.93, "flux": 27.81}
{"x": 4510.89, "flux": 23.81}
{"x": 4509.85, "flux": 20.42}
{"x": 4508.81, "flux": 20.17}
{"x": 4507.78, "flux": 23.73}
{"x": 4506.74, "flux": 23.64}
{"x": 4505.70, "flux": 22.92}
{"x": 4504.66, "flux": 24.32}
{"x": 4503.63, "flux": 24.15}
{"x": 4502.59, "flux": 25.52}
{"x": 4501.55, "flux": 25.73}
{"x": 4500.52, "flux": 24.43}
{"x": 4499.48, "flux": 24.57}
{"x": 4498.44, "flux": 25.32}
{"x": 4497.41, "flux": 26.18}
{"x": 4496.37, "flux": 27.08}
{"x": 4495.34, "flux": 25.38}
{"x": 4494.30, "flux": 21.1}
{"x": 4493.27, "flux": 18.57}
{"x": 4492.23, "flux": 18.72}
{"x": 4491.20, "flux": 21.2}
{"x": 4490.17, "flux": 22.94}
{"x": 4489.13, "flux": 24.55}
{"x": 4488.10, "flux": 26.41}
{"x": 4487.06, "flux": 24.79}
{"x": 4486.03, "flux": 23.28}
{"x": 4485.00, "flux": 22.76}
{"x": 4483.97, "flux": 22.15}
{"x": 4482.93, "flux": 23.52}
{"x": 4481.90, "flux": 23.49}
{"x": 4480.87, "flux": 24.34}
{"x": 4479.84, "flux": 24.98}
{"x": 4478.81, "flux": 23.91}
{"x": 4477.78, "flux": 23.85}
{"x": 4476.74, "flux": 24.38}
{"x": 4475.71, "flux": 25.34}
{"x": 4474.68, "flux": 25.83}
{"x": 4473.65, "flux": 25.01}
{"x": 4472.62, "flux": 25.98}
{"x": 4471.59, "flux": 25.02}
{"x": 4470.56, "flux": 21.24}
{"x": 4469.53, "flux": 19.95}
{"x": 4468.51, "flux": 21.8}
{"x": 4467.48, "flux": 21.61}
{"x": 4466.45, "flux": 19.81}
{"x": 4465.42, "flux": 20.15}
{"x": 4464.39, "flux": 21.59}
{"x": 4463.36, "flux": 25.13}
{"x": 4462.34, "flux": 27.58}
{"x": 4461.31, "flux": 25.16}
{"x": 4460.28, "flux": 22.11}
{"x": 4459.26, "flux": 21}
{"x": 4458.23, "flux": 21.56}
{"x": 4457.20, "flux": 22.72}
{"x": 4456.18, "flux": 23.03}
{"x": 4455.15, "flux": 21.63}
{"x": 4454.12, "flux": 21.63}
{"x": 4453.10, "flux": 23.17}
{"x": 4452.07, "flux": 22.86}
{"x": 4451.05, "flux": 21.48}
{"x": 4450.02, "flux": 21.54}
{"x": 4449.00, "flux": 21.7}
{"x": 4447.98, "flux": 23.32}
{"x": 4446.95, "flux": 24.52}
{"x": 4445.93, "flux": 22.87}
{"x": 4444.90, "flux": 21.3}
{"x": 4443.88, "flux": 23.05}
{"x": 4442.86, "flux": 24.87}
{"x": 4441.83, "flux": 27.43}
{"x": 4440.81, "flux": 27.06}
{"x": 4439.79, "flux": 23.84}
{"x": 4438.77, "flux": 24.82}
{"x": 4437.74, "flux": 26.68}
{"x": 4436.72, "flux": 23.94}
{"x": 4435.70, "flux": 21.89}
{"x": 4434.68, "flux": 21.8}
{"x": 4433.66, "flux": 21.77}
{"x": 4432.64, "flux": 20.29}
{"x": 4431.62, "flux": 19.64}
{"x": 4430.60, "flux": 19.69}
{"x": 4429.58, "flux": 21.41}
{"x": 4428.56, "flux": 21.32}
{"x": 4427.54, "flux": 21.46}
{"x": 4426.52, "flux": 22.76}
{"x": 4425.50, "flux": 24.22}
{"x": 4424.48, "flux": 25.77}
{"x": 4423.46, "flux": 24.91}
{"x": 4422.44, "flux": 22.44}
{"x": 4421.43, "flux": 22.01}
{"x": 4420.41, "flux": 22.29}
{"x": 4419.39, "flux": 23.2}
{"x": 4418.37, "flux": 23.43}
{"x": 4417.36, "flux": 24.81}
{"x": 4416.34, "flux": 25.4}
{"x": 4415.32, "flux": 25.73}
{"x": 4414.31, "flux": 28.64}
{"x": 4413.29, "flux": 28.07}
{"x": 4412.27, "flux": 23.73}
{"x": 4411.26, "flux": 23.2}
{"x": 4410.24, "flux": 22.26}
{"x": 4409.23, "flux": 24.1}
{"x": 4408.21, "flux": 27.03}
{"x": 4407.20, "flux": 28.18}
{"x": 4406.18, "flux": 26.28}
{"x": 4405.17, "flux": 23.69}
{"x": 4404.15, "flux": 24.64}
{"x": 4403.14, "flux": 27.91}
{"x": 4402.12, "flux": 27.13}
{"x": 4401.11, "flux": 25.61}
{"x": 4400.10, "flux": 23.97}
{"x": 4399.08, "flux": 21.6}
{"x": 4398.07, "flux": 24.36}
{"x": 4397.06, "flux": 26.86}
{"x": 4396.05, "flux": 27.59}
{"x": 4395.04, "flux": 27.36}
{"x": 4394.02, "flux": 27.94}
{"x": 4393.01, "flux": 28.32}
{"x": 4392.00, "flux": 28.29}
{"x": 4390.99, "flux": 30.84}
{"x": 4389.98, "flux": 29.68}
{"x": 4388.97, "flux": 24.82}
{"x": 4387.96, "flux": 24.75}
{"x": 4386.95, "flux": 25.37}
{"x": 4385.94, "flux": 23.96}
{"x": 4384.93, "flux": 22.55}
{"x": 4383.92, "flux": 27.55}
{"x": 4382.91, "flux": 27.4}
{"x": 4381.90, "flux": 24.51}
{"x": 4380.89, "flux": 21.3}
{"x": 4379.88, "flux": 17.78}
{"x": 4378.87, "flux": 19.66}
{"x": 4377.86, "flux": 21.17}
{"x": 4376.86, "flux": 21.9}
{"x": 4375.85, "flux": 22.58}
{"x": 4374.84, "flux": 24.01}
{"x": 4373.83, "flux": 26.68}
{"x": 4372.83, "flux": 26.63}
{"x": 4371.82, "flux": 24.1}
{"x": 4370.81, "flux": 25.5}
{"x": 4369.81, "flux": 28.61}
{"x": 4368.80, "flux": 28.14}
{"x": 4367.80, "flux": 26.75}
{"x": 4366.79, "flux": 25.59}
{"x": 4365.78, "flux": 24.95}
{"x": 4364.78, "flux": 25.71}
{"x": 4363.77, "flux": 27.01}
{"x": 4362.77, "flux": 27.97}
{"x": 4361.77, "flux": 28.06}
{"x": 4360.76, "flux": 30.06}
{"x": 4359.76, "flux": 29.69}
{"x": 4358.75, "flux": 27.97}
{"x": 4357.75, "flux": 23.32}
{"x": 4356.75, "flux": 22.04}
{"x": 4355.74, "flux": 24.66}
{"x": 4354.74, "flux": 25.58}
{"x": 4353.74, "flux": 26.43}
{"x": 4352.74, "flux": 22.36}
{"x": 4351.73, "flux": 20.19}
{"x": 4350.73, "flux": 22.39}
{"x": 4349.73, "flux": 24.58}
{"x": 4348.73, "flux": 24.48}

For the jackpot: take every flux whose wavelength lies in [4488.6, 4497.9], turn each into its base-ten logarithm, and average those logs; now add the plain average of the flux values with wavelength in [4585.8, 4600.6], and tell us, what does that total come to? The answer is 24.0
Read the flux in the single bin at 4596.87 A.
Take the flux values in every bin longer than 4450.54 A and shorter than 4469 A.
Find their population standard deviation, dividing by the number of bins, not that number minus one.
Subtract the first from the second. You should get -20.7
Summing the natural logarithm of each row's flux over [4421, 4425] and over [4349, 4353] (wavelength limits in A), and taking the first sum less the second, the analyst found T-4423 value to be 0.2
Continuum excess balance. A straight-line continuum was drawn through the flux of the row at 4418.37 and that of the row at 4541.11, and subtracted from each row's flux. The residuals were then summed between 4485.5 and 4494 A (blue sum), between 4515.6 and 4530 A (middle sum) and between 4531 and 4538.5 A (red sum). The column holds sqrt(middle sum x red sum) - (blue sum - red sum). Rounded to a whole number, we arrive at 23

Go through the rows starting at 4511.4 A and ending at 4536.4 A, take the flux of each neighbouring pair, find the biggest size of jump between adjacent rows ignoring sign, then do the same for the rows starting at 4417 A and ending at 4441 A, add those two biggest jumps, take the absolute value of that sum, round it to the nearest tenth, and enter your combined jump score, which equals 6.0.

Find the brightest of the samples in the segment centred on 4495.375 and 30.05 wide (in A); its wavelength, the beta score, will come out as 4496.37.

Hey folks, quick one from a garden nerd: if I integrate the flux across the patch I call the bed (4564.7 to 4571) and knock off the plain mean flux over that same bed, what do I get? 130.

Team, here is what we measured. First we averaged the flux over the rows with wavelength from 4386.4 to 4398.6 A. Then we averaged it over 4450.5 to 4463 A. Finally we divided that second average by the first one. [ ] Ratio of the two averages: 0.84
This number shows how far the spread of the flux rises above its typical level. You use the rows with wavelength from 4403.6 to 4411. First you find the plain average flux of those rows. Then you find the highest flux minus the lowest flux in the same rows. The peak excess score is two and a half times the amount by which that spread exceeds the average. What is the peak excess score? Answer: -48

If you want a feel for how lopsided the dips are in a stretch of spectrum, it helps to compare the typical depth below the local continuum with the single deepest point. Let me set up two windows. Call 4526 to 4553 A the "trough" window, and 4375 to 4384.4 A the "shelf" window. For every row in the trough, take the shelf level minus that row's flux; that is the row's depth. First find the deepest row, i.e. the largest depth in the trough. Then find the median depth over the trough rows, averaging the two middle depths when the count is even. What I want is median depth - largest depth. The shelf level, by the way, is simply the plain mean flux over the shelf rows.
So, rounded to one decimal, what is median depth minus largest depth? -2.9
